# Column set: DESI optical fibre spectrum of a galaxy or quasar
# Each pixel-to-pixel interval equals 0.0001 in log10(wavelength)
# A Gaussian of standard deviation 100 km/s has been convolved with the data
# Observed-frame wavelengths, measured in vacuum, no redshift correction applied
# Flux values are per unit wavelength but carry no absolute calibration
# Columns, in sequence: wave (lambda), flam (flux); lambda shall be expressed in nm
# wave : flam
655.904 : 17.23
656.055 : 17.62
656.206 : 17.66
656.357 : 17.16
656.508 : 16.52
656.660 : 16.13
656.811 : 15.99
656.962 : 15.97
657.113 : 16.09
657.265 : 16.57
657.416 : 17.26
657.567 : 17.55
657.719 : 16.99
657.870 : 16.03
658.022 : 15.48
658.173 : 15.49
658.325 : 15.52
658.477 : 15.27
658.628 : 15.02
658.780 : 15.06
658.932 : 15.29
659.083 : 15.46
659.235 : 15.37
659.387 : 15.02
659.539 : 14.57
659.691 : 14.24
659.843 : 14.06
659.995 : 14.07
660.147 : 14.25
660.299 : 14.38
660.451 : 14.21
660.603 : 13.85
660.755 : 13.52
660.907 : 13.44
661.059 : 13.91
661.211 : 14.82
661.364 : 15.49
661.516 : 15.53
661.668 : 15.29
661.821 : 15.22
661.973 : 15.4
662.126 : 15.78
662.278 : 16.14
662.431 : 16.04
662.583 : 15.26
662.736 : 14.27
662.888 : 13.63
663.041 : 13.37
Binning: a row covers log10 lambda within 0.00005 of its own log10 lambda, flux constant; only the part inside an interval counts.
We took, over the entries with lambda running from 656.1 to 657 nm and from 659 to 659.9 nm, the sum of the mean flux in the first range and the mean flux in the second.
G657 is 31.4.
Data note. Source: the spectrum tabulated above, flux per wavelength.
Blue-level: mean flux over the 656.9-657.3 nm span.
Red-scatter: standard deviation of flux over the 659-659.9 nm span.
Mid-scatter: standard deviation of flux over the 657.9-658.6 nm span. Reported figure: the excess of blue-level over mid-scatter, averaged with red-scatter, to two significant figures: 8.3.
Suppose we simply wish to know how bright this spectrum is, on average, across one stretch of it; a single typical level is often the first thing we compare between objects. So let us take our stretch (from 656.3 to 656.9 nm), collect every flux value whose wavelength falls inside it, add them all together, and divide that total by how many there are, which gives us 16.4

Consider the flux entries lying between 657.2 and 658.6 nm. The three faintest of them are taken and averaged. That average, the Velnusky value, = 15.4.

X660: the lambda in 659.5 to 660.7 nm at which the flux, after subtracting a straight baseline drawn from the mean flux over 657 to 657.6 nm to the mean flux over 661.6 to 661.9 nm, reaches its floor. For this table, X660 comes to 659.843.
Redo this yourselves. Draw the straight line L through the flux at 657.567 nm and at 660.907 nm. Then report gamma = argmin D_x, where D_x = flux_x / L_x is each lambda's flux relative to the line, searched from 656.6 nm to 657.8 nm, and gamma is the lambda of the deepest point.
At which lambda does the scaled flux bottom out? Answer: 656.660 nm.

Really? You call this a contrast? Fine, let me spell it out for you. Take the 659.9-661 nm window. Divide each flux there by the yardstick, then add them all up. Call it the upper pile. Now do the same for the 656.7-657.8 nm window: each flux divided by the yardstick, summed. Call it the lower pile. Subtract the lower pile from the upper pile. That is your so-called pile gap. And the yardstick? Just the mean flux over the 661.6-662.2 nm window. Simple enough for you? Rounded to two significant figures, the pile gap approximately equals -1.2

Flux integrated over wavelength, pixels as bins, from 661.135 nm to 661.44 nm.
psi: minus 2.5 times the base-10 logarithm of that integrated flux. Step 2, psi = -1.66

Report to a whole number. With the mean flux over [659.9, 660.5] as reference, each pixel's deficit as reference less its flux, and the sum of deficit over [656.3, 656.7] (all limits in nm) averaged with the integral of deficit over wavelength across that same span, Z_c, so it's -4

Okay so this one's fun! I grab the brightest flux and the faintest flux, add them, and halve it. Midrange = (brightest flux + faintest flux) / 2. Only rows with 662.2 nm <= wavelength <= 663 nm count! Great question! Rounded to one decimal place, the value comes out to 14.9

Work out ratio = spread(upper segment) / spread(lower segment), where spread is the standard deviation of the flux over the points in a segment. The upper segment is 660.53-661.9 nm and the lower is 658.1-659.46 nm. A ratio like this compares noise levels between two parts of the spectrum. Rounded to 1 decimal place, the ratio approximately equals 4.3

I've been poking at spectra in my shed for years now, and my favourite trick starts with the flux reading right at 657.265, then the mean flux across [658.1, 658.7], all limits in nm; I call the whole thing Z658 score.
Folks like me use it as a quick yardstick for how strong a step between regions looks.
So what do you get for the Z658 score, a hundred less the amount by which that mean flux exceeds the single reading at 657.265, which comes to 101.2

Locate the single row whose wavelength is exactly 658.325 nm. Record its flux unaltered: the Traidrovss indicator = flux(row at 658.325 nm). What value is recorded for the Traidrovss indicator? 15.52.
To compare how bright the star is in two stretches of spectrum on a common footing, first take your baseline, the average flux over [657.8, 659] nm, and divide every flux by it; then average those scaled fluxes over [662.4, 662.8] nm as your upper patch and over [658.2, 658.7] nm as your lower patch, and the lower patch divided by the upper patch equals 1.01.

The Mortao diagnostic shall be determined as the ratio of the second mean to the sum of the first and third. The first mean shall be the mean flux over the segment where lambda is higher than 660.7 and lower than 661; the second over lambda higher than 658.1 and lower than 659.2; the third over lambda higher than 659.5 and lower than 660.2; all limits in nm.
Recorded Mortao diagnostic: 0.552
